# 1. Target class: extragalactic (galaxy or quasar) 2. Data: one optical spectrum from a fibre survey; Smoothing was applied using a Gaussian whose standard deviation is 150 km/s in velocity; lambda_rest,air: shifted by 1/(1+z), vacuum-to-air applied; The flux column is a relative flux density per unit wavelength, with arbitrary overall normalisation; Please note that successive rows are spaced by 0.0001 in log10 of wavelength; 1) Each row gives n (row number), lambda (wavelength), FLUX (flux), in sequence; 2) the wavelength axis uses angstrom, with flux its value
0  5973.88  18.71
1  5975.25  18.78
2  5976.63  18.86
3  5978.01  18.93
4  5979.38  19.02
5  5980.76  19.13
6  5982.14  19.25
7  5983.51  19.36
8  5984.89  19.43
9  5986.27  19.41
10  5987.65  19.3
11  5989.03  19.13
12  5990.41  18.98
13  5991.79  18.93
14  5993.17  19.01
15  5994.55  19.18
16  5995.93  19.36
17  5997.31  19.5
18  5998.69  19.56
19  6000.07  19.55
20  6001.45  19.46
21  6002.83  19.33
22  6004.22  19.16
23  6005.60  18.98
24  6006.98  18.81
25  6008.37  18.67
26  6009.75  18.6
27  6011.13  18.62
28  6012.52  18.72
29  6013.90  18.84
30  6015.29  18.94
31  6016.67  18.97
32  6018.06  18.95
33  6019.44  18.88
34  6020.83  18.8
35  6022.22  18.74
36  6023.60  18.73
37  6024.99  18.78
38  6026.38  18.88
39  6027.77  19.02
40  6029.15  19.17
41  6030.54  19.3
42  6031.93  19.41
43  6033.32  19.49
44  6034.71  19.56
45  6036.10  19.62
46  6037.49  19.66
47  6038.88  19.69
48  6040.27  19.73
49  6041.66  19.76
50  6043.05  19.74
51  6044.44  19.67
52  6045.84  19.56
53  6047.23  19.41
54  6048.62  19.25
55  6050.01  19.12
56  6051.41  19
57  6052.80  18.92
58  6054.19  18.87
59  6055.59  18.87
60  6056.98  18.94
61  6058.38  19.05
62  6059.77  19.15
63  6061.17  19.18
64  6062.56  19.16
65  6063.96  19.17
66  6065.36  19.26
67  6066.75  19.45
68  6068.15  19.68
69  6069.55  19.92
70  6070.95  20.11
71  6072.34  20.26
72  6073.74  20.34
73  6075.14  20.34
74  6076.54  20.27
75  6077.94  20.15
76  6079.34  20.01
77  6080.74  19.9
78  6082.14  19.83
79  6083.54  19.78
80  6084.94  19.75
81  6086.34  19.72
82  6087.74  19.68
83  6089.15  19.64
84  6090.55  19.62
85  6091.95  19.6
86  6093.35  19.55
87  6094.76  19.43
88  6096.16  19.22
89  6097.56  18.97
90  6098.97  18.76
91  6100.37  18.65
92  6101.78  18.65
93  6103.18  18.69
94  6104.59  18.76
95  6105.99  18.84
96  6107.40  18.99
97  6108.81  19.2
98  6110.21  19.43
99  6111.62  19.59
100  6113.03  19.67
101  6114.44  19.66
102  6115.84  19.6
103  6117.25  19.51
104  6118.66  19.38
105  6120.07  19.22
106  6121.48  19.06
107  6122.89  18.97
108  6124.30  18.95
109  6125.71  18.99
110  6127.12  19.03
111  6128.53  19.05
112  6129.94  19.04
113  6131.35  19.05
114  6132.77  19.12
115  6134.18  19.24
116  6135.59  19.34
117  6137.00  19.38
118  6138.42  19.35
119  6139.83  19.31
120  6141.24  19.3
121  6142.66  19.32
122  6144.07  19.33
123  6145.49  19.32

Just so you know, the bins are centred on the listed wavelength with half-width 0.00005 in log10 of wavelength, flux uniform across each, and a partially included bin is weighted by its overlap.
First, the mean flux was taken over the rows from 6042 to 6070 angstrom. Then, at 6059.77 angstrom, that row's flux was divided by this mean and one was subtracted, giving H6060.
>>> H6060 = -0.006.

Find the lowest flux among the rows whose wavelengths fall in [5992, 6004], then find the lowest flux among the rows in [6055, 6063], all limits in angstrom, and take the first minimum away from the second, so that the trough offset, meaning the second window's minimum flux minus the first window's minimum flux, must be -0.1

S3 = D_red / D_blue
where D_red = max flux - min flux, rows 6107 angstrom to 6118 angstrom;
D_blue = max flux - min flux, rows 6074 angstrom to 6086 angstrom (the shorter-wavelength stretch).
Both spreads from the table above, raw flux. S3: 1.15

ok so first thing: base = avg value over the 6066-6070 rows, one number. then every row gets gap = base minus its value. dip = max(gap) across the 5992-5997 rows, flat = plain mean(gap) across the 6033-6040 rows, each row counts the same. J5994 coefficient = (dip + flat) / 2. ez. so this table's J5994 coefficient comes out 0.4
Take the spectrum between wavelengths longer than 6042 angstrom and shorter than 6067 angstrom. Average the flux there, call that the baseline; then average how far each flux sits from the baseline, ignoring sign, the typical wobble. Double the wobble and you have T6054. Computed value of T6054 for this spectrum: 0.42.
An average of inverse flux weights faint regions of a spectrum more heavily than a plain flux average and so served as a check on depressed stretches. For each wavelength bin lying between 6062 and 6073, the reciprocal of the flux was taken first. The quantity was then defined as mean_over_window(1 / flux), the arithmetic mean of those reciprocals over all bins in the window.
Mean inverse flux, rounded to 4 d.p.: 0.0510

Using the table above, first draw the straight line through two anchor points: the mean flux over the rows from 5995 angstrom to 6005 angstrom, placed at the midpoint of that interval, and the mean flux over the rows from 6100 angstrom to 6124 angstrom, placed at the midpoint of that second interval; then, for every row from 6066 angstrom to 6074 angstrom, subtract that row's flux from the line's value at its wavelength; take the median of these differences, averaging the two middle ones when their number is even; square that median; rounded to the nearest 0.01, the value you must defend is 0.57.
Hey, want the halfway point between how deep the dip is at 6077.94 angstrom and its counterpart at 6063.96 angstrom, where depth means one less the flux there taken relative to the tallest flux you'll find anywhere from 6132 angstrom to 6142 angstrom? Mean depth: -0.014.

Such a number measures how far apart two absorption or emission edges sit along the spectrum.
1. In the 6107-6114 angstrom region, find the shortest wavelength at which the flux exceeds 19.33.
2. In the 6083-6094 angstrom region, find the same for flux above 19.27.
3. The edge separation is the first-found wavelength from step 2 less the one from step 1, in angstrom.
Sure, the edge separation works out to -26.7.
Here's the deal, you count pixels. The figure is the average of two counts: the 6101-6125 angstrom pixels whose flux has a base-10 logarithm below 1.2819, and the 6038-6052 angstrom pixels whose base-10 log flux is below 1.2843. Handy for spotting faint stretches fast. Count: 5.0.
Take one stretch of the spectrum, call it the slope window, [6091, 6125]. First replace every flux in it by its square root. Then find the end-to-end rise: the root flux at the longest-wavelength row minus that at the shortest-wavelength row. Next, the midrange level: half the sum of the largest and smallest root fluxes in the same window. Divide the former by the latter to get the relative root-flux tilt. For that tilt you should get -0.017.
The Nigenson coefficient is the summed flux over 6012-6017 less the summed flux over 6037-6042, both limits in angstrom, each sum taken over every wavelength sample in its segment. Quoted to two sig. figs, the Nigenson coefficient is -3.4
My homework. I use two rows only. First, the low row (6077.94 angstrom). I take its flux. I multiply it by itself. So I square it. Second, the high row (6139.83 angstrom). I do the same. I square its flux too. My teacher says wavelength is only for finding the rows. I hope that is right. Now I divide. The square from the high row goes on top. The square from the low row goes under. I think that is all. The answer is 0.92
